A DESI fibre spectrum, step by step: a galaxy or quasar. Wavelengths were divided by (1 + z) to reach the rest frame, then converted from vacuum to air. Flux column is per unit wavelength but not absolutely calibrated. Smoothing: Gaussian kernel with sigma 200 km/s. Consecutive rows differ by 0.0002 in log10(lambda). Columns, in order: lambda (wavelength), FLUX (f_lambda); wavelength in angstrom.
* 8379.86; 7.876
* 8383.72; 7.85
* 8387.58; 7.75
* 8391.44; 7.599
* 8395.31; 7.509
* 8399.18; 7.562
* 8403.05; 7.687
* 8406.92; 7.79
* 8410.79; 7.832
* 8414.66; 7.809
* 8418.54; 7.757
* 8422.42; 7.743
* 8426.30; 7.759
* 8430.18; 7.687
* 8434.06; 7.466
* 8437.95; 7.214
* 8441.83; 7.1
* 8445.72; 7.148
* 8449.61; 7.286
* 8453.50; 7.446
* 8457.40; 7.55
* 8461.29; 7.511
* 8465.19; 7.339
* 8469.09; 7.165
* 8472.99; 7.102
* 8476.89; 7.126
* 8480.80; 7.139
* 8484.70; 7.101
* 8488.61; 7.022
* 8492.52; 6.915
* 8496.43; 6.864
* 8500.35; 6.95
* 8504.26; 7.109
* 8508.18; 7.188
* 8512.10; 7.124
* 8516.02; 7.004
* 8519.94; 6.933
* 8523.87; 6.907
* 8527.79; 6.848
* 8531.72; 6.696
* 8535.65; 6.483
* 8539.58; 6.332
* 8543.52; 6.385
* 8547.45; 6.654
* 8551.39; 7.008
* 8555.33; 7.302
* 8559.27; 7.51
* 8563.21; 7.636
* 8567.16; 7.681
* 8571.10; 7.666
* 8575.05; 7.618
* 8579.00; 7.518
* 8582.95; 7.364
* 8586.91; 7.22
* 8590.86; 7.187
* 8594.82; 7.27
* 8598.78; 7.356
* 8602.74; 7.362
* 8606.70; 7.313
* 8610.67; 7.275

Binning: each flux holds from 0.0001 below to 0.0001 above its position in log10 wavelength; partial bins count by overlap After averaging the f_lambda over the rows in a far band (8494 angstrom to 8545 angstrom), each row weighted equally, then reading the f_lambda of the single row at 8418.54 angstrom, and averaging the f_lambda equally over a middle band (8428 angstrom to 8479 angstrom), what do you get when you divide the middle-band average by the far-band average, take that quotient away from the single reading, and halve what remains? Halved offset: 3.34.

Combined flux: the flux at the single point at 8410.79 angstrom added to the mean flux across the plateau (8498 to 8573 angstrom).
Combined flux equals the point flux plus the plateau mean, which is 14.85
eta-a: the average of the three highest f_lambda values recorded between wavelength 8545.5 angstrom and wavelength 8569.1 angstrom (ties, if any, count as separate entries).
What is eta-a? 7.61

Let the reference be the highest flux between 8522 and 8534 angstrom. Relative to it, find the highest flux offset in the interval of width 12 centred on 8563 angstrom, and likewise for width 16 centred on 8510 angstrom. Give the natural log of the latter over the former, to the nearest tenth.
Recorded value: -1.0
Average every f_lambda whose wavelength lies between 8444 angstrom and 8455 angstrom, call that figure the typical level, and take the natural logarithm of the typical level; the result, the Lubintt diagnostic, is 1.99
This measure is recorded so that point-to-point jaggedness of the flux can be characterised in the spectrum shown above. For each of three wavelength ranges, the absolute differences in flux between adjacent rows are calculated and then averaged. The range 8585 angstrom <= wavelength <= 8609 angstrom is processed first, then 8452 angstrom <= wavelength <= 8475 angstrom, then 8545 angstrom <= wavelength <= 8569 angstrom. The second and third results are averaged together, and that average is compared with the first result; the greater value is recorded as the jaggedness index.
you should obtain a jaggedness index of 0.16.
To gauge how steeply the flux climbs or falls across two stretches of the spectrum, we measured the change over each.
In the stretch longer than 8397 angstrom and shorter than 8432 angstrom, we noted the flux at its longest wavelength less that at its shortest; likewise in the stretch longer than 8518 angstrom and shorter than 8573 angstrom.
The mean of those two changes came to 0.43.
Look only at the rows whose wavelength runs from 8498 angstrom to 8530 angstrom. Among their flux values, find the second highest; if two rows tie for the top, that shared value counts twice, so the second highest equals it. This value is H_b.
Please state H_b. 7.124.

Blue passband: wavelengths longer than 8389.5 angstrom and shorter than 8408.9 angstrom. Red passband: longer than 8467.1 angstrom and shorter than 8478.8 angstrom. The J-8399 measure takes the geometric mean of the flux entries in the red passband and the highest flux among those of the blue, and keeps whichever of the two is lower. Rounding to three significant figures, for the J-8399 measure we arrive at 7.13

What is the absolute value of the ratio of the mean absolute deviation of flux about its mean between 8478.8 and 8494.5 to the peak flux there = 0.011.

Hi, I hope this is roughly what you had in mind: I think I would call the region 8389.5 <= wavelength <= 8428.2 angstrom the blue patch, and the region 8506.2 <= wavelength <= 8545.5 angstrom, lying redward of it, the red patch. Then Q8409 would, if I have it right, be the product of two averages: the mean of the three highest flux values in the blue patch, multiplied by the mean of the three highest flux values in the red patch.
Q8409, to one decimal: 55.5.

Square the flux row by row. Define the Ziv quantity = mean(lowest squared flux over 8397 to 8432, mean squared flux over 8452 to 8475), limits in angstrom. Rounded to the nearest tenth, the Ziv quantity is 55.6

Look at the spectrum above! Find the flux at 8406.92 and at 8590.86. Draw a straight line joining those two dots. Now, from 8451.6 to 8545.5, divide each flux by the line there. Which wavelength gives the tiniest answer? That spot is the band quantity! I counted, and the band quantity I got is 8539.58 angstrom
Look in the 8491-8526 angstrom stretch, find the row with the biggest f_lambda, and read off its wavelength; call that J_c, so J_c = 8508.18 angstrom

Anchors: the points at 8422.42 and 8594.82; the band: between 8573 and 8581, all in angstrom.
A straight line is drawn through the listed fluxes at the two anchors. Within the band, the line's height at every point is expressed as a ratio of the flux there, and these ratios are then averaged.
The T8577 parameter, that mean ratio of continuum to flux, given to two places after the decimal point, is 0.97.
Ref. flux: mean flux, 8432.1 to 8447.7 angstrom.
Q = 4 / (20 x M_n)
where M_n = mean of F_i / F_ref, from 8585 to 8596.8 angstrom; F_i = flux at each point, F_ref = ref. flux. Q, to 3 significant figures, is 0.200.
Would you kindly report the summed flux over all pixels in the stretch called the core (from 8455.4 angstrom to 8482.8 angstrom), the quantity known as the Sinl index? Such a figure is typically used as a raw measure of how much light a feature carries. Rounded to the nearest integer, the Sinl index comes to 51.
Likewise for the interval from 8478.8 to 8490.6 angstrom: 21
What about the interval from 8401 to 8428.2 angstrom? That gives 54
